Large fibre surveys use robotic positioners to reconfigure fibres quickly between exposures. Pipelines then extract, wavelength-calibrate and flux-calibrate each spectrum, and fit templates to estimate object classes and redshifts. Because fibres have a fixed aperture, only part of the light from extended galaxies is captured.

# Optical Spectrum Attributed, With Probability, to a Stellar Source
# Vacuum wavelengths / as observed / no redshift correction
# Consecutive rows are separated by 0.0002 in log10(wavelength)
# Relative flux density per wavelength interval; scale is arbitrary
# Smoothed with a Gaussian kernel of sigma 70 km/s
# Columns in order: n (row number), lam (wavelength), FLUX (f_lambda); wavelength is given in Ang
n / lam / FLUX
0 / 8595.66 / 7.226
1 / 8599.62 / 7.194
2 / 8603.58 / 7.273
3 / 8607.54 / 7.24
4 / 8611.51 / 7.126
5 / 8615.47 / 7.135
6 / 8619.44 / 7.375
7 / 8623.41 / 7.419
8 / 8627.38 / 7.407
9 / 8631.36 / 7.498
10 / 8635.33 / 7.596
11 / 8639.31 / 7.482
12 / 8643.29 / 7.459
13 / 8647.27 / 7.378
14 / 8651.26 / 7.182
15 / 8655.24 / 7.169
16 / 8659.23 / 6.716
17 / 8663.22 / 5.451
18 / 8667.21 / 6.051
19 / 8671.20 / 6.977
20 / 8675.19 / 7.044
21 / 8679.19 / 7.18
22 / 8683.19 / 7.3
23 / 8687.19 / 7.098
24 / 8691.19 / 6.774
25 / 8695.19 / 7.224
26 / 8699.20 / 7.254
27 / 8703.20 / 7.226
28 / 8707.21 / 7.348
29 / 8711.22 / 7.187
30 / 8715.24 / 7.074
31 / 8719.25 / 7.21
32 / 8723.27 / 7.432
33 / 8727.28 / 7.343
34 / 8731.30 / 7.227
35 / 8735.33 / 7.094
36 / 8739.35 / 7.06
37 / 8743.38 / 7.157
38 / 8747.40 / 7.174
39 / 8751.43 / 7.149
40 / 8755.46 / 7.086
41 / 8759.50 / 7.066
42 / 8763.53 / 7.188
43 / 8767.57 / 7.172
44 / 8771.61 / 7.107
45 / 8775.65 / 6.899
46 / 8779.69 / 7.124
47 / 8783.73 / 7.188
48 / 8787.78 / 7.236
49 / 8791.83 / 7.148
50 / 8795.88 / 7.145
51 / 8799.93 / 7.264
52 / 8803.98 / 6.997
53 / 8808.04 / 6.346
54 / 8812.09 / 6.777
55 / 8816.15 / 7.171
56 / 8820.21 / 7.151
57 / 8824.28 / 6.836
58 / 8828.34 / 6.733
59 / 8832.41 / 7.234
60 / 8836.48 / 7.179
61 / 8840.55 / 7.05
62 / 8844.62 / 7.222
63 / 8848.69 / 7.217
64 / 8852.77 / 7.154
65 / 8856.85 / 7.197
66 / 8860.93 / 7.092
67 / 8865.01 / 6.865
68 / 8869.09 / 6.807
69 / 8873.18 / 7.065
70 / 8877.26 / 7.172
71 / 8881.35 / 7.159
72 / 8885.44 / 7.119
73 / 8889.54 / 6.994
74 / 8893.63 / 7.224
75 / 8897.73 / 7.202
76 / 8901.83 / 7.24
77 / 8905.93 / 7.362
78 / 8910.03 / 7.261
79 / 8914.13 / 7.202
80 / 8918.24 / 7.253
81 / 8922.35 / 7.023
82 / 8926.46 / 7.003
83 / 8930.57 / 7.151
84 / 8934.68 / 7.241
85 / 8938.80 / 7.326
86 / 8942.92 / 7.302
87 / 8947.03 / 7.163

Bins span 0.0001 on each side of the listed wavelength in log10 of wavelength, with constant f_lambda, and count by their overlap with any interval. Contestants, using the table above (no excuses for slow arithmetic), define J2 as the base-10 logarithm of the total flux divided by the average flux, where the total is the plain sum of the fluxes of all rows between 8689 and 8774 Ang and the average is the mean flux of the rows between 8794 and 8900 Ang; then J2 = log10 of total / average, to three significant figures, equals 1.33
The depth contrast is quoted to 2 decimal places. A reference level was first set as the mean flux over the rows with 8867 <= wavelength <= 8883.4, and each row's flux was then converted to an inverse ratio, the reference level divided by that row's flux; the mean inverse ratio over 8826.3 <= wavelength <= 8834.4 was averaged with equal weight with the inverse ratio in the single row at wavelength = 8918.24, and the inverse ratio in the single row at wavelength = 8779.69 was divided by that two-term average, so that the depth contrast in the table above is 1.00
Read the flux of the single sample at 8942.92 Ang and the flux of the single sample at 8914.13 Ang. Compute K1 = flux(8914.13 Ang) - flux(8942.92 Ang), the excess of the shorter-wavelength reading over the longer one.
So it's -0.10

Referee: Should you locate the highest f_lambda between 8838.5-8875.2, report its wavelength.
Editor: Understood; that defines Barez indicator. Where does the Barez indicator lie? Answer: 8844.62 Ang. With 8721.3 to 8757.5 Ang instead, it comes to 8723.27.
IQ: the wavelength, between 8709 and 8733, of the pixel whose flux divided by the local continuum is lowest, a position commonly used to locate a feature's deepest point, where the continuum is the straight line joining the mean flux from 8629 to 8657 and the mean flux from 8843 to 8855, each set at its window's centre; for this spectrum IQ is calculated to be 8715.24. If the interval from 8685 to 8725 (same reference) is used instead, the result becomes 8691.19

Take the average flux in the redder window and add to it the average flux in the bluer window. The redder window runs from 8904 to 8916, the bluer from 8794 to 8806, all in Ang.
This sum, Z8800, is 14.4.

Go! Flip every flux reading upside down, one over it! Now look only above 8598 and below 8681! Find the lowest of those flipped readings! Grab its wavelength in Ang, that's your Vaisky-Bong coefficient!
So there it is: 8635.33 Ang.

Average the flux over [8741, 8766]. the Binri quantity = 7.14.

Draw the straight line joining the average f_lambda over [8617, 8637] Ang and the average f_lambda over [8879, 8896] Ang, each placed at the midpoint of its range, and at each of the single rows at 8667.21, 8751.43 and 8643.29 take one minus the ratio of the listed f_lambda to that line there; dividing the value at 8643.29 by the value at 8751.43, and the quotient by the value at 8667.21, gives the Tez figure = -1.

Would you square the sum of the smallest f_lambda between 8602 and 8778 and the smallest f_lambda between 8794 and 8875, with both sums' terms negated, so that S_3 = 139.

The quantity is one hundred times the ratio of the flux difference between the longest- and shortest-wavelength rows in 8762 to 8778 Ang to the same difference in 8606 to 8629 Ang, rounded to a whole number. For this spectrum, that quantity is -173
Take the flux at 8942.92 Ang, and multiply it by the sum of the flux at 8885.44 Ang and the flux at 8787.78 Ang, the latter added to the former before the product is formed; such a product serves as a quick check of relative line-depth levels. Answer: 104.8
